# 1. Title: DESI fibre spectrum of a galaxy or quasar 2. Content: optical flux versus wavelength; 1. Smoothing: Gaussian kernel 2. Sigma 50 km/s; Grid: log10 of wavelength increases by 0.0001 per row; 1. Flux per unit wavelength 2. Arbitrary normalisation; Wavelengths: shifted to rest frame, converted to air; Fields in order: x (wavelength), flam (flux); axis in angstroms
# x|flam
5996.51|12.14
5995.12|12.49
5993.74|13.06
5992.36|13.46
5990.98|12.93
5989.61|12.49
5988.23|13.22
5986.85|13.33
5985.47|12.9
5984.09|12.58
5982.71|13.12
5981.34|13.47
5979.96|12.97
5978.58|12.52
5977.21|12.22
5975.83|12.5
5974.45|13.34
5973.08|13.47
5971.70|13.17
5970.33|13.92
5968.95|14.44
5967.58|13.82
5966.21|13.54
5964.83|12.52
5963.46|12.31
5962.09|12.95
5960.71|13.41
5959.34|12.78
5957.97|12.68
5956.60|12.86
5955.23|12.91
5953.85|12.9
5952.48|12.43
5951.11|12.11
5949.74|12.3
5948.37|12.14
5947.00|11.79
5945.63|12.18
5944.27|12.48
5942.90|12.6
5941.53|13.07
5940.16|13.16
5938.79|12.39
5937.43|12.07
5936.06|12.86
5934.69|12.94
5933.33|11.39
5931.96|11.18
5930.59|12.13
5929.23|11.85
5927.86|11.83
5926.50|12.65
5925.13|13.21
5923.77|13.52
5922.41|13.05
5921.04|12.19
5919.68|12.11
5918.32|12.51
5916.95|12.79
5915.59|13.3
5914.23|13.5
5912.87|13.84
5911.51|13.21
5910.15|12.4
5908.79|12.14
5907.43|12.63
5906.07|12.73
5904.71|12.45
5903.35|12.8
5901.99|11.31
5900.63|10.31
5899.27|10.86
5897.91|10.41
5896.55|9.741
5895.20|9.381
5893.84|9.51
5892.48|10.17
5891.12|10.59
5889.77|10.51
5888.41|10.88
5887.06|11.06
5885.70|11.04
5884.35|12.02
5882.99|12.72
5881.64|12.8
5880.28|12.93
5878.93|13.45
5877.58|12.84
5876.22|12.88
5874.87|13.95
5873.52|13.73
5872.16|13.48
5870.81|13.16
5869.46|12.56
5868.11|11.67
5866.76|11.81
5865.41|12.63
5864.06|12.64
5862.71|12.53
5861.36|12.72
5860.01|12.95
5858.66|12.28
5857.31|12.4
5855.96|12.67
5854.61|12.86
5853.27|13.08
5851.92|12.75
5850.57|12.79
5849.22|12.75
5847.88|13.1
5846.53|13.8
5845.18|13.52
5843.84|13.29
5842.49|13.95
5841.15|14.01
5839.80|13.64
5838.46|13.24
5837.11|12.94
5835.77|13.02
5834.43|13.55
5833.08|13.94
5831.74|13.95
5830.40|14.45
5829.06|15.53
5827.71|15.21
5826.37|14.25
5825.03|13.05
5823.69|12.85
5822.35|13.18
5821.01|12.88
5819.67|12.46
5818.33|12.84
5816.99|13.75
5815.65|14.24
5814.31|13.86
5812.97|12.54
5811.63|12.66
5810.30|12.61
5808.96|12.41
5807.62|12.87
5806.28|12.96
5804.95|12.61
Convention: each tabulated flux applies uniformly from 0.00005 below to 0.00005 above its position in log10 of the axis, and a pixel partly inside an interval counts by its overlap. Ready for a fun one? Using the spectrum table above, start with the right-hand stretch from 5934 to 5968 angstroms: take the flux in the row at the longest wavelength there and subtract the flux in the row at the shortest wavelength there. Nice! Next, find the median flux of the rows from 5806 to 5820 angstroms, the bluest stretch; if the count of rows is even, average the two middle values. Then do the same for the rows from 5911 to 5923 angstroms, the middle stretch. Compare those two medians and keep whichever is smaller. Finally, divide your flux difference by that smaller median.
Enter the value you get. 0.07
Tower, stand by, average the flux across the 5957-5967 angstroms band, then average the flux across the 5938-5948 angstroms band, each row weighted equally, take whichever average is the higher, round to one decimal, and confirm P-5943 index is 12.9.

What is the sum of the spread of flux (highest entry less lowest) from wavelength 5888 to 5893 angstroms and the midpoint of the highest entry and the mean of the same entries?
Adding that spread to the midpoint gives 11.4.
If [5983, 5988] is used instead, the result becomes 13.9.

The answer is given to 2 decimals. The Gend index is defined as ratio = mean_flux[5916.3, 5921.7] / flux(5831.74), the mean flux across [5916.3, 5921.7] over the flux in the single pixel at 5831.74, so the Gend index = 0.89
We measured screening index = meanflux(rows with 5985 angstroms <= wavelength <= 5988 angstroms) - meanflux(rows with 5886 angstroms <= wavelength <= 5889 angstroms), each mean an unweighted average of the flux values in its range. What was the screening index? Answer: 2.1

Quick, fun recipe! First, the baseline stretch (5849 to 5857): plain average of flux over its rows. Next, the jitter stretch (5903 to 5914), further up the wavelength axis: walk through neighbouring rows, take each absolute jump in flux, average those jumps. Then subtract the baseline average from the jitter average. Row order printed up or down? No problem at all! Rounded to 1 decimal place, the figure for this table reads -12.4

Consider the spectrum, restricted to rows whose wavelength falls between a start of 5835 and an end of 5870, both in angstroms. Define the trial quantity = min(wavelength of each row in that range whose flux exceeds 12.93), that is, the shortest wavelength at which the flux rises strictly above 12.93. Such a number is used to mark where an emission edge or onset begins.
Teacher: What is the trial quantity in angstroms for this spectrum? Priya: 5835.77 angstroms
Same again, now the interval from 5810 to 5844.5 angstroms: 5814.31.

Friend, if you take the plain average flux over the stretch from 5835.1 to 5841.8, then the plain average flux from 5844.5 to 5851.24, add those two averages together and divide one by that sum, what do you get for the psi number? 0.0376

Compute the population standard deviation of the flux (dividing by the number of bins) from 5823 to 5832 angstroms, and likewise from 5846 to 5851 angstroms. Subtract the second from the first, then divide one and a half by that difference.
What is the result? 3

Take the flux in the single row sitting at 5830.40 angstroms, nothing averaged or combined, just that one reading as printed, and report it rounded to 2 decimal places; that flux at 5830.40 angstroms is 14.45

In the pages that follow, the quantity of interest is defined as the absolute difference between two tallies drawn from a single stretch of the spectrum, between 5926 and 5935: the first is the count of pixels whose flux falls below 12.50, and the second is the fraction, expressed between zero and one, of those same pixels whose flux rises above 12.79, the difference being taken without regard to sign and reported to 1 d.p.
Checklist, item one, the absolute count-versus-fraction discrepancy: 4.9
